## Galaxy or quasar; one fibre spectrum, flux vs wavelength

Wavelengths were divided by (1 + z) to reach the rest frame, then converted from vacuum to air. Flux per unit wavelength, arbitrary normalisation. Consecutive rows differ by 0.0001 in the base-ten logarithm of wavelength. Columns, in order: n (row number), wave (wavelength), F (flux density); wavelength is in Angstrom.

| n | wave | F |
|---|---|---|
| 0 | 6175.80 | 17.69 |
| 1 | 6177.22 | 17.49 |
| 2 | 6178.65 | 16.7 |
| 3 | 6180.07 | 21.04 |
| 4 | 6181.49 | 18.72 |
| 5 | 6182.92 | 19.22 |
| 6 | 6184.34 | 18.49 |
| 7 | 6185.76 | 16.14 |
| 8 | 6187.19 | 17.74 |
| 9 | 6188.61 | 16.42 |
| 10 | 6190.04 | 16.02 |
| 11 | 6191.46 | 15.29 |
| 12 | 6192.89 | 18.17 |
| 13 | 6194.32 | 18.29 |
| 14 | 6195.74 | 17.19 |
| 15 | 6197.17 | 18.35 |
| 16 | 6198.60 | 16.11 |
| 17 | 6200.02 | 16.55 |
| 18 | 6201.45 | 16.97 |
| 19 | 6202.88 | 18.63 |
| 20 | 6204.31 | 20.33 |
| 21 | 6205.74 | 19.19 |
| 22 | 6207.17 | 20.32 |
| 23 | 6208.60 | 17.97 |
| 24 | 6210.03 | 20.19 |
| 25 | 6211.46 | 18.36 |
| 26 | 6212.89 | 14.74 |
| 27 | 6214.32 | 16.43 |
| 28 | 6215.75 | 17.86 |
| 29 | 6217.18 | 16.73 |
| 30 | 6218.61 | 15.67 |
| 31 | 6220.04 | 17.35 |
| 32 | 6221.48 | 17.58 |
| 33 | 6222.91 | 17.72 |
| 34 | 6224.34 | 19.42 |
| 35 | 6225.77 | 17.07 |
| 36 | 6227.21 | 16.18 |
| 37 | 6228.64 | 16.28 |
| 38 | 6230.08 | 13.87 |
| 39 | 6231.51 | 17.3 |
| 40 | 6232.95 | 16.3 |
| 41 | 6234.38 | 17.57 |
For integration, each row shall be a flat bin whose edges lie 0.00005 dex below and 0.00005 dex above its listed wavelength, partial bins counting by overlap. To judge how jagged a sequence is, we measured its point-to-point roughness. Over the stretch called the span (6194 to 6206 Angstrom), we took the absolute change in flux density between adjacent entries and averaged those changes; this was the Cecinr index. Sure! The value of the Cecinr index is 1.23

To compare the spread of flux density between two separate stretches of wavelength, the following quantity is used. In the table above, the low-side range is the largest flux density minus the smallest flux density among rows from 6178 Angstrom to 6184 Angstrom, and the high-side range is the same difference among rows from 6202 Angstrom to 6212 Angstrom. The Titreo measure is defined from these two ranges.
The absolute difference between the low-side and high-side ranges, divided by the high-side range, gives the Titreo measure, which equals 0.8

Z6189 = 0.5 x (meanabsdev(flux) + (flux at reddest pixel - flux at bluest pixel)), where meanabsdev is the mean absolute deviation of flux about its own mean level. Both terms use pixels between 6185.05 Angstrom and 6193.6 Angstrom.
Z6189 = 1.5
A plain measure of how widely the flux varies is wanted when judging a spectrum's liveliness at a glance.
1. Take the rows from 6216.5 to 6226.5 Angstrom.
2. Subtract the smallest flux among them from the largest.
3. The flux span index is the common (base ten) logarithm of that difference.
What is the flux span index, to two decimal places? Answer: 0.57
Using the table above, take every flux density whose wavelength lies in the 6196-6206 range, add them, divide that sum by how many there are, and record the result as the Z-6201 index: 18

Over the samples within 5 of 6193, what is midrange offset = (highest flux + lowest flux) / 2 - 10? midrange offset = 6.8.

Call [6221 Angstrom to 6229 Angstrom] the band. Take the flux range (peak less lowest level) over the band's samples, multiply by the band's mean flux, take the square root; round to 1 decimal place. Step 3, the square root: 7.5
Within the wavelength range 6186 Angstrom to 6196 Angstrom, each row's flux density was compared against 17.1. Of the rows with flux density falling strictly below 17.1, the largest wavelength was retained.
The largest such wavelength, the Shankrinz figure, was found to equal 6191.46 Angstrom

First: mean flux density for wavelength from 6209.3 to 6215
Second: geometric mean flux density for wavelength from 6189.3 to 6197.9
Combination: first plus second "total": 34.6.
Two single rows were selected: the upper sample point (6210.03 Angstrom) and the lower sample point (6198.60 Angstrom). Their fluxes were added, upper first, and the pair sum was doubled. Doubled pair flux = 72.6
